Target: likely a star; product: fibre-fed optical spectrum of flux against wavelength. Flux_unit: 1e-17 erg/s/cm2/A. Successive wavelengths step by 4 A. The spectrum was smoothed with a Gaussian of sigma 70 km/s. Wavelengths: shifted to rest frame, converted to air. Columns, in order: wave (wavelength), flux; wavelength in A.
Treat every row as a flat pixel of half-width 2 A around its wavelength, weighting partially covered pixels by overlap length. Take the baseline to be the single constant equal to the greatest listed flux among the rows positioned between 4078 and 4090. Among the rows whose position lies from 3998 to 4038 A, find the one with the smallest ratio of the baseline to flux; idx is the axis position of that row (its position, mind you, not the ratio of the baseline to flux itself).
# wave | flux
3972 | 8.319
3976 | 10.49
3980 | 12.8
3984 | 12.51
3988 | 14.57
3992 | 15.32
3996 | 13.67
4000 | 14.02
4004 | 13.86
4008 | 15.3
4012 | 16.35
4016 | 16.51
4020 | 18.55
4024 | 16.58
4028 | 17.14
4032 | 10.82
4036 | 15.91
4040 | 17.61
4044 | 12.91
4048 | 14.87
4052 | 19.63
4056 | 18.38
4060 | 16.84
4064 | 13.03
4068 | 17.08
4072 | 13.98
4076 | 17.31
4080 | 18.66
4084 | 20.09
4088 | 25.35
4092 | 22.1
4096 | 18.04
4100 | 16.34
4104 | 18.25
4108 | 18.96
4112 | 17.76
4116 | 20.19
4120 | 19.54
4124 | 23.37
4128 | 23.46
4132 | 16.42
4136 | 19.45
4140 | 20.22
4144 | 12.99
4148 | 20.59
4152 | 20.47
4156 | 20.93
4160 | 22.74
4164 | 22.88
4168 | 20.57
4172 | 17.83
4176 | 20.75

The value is 4020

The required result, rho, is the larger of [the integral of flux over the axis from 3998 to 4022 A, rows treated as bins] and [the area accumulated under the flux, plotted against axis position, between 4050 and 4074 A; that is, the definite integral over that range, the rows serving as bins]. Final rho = 396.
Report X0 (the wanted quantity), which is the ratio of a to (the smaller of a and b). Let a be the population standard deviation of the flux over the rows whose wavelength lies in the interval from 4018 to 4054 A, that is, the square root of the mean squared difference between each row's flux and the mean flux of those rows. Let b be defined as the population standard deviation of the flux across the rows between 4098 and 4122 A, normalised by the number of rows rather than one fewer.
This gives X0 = 2.1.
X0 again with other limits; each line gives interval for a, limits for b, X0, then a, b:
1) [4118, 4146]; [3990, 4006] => 5.3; 3.44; 0.6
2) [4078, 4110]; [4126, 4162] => 1.0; 2.64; 3.0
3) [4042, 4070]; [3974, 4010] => 1.7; 2.40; 1.4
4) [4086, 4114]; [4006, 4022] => 2.4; 2.88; 1.2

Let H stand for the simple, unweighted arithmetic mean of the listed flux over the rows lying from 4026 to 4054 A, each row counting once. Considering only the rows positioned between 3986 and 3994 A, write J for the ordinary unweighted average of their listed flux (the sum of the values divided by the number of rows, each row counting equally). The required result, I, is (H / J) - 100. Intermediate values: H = 15.6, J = 14.9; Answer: -99.0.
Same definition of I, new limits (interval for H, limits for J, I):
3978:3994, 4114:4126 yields -99.3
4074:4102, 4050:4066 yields -98.8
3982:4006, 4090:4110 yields -99.3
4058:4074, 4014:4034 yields -99.0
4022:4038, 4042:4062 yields -99.1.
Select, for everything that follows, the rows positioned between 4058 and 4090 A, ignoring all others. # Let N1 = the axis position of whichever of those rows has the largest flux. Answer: 4088 A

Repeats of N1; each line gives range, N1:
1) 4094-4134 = 4128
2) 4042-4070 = 4052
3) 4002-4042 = 4020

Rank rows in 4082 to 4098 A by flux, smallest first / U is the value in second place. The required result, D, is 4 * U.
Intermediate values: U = 20.09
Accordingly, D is 80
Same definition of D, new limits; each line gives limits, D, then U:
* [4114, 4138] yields 78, 19.45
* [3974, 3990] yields 50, 12.51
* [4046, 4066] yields 59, 14.87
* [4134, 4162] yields 78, 19.45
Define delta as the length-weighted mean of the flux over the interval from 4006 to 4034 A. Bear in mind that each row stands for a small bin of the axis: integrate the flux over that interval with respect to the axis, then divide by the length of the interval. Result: 15.9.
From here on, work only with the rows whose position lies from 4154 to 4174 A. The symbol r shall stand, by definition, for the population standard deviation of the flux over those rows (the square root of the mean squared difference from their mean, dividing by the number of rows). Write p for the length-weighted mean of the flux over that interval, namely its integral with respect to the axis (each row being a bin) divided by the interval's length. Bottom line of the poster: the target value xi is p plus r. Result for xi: 23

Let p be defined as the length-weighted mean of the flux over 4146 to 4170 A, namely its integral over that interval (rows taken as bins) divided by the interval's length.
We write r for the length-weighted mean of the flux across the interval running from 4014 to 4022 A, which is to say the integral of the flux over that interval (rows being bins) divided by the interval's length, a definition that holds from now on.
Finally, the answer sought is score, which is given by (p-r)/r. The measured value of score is 0.22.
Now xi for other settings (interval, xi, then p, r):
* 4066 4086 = 19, 17.4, 2.0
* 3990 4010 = 15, 14.4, 0.7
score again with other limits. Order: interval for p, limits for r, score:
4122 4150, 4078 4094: -0.10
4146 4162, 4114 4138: 0.04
